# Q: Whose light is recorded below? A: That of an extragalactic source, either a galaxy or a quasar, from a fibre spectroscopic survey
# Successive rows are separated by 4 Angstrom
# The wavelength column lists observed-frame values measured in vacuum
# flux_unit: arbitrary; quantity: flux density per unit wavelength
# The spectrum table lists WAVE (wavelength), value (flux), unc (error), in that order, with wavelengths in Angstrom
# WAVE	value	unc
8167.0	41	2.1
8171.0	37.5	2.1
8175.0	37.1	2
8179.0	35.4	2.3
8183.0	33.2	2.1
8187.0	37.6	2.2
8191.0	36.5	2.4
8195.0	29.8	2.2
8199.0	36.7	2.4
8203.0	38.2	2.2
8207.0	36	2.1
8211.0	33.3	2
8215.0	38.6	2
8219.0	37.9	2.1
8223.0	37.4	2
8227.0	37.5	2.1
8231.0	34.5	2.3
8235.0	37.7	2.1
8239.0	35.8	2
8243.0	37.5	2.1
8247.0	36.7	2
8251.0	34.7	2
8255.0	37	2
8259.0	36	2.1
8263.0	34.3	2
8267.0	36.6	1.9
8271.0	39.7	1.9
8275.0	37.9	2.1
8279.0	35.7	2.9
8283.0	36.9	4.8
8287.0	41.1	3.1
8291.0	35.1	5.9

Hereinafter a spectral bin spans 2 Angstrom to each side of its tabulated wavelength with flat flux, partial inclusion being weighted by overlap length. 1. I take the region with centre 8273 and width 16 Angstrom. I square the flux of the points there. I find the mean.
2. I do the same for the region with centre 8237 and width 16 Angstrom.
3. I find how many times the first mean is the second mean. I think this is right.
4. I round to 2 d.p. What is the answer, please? 1.06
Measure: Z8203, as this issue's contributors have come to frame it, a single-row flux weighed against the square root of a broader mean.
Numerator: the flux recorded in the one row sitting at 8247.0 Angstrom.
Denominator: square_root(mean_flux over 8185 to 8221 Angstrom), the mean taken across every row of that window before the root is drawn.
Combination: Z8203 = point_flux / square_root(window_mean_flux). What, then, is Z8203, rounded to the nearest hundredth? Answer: 6.11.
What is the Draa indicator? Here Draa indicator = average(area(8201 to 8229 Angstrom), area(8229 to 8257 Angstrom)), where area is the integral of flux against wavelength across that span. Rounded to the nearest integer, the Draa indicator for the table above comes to 1026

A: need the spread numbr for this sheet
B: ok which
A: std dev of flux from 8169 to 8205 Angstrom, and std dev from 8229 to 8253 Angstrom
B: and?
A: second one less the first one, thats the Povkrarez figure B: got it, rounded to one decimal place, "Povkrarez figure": -1.3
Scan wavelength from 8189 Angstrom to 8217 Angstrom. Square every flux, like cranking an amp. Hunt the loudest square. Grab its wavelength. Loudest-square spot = 8215.0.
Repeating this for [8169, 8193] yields 8187.0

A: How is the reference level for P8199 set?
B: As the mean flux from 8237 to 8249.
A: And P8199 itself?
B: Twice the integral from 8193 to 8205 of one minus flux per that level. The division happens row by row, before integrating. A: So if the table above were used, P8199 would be 1.2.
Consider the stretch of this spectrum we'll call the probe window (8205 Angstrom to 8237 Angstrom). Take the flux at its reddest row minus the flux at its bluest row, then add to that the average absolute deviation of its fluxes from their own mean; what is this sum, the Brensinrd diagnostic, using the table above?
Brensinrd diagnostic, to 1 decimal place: 3.2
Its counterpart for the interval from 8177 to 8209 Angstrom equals 2.6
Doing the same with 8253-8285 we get 1.0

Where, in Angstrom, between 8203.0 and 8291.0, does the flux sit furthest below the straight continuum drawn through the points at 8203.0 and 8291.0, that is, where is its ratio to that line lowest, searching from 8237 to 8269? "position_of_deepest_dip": 8251.0 Angstrom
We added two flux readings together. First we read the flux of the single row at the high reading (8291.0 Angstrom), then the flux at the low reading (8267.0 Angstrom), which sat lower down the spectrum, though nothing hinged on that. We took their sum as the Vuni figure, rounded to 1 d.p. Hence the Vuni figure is 71.7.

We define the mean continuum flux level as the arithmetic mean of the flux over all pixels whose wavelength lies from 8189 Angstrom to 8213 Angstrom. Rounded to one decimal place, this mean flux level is 35.1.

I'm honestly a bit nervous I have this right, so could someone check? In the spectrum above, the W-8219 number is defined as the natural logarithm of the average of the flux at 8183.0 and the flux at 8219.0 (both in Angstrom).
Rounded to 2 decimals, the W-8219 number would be 3.57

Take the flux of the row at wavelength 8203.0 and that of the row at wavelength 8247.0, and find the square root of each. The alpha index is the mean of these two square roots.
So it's 6.12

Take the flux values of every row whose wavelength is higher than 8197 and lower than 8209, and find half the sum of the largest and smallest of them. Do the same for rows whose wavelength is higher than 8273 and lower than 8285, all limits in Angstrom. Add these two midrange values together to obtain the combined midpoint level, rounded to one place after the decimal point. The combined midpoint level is 73.9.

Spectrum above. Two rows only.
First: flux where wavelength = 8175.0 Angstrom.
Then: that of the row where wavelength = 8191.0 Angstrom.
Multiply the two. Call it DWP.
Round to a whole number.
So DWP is 1354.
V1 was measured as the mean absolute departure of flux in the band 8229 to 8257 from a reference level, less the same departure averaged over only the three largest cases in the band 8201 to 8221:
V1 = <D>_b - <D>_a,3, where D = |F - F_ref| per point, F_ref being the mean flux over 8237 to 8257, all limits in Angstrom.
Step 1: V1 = -1.3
